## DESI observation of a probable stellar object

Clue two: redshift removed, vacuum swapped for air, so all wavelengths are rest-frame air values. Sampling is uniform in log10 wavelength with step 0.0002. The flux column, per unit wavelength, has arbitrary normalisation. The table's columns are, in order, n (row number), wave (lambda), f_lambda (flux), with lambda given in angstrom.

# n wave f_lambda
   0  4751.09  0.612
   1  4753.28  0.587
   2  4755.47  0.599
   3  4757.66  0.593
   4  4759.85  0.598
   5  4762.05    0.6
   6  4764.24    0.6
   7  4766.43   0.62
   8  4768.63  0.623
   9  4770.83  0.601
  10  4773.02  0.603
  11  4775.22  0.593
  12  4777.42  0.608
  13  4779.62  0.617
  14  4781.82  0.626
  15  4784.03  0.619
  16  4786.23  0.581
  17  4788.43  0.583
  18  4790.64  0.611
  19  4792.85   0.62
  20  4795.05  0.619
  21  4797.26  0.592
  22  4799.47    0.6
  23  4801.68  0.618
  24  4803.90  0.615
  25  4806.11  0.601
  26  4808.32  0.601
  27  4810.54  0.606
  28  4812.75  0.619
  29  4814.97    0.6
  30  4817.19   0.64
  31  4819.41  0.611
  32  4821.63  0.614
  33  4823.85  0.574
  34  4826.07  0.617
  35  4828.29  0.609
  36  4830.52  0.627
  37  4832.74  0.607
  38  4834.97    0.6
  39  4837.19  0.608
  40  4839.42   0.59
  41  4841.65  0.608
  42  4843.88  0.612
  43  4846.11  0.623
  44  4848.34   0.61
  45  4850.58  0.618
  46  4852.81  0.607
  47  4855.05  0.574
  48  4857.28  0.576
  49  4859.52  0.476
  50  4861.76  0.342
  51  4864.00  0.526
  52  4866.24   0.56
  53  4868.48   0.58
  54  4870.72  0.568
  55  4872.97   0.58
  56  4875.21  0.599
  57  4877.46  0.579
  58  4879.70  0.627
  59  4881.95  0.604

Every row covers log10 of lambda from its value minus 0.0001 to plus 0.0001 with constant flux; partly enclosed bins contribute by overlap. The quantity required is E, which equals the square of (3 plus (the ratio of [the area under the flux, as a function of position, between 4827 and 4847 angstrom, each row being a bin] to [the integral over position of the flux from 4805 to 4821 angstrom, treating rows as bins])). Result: 18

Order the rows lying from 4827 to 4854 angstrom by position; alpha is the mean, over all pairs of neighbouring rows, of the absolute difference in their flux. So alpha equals 0.0124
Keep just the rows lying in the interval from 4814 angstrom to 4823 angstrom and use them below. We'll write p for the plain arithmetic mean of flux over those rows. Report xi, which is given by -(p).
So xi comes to -0.616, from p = 0.616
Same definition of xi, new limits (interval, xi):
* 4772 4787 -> -0.607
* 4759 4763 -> -0.599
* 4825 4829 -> -0.613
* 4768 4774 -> -0.609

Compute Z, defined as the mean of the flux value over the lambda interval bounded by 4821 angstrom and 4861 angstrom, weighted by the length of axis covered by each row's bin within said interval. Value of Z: 0.595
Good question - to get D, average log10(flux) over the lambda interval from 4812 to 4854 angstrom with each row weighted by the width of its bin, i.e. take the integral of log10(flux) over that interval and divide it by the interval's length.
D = -0.215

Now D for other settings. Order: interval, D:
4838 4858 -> -0.220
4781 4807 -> -0.217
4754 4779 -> -0.219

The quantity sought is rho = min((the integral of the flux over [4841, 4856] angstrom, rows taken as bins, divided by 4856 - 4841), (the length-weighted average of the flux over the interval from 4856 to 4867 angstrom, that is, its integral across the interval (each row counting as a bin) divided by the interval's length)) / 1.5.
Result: 0.33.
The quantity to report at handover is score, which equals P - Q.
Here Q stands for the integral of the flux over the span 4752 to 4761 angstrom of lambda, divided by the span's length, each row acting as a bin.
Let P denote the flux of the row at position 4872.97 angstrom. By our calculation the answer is -0.014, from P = 0.58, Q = 0.594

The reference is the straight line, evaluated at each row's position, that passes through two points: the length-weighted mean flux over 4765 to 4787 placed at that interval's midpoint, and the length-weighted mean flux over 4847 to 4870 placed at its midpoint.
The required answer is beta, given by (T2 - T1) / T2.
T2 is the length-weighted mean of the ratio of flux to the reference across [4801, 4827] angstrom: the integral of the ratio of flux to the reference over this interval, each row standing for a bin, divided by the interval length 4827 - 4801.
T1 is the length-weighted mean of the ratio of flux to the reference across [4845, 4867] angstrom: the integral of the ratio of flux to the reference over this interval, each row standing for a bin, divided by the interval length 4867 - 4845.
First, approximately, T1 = 1.00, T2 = 1.05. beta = 0.045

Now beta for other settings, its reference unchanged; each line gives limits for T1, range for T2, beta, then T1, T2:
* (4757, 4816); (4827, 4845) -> 0.063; 1.01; 1.08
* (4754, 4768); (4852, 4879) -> 0.039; 0.97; 1.01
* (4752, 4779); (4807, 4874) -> 0.064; 0.98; 1.04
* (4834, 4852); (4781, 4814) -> -0.063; 1.09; 1.02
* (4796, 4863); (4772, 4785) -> -0.035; 1.04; 1.01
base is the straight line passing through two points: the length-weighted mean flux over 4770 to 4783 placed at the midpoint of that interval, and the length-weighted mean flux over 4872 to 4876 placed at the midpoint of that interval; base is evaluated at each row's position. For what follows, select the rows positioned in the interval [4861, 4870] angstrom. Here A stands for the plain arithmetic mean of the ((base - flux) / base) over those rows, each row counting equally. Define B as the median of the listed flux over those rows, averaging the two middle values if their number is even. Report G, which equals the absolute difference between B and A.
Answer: 0.392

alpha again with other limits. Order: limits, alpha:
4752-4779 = 0.0088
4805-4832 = 0.0198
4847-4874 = 0.0500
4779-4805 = 0.0136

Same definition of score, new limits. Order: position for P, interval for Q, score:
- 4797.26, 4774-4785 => -0.020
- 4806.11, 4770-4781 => -0.004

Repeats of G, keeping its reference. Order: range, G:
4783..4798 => 0.608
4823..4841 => 0.618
